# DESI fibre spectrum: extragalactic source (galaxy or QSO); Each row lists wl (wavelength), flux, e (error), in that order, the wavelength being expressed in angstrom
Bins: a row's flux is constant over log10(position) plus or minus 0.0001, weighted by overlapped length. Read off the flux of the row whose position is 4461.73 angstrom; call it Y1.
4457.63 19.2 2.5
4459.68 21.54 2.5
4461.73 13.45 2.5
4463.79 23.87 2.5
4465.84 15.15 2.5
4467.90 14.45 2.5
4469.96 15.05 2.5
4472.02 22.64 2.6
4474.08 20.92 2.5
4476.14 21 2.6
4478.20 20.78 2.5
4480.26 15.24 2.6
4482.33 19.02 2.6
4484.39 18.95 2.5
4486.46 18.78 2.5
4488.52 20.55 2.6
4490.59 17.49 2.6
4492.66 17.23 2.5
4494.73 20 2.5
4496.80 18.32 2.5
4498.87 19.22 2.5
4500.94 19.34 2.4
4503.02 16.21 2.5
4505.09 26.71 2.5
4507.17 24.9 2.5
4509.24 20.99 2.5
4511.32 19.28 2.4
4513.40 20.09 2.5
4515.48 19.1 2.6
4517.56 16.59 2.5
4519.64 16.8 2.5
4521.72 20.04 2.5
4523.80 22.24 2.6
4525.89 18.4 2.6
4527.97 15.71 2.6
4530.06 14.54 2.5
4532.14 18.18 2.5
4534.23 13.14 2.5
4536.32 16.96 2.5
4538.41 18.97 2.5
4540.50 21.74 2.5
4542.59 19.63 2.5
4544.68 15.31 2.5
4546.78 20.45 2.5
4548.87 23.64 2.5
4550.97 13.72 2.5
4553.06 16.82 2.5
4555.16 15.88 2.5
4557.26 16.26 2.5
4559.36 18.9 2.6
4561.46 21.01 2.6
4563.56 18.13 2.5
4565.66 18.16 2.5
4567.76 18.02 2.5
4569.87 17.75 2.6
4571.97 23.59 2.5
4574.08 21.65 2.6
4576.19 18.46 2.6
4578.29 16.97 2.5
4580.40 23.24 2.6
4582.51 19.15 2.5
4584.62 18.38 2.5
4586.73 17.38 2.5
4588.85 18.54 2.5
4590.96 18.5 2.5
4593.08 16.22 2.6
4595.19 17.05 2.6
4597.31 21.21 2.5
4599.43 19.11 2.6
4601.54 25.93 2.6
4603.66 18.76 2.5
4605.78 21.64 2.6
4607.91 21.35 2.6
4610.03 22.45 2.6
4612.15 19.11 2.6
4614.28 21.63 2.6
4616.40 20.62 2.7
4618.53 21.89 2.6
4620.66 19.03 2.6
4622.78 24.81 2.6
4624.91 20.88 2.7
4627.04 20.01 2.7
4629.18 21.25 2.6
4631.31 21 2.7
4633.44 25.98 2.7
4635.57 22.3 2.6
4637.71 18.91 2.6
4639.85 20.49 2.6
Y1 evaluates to 13.45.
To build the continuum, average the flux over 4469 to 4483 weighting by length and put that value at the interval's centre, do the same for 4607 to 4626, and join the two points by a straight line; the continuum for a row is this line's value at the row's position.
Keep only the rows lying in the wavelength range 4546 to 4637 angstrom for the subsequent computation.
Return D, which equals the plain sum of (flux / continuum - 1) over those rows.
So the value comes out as -2.1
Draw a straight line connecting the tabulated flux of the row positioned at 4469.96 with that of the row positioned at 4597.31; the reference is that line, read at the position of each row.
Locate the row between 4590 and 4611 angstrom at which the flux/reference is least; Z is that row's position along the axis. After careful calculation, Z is 4593.08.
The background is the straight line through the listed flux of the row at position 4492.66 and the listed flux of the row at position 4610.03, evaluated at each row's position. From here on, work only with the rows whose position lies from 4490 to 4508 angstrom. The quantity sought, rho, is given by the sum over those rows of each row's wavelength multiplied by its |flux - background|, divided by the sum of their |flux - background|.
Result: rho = 4503.2 angstrom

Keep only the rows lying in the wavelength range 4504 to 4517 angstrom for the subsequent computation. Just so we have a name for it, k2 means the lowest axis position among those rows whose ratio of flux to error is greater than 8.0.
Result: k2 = 4505.09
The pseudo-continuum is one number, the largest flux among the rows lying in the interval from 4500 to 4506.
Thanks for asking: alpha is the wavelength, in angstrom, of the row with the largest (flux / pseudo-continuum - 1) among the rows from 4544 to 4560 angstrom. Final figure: 4548.87 angstrom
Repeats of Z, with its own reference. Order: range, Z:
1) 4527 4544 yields 4534.23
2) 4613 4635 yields 4620.66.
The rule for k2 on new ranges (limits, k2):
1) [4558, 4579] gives 4561.46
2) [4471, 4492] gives 4472.02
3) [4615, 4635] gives 4618.53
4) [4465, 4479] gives 4472.02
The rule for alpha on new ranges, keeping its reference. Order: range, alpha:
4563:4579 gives 4571.97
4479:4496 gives 4488.52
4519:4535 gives 4523.80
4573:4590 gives 4580.40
